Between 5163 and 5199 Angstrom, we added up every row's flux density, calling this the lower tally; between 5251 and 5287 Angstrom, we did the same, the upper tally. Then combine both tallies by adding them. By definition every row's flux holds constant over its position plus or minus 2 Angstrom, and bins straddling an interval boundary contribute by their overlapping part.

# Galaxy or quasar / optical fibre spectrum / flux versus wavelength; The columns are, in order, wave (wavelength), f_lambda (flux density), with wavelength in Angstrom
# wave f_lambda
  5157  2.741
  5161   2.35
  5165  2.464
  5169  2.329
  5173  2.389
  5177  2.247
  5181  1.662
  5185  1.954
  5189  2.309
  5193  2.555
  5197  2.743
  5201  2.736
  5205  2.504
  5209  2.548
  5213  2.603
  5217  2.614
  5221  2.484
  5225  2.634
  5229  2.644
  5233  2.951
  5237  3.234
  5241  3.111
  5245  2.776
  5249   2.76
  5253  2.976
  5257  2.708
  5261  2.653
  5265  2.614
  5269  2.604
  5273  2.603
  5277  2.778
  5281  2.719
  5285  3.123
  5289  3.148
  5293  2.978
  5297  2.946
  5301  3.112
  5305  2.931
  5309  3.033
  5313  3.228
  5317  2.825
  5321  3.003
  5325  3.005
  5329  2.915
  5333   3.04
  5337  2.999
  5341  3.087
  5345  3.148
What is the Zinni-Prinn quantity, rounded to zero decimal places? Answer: 45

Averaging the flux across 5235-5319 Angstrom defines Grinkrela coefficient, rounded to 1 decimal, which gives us 2.9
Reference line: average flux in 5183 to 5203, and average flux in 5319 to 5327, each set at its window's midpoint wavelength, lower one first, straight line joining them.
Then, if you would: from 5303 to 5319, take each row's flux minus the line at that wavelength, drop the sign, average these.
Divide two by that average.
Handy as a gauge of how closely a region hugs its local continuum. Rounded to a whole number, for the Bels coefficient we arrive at 16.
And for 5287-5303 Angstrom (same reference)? 13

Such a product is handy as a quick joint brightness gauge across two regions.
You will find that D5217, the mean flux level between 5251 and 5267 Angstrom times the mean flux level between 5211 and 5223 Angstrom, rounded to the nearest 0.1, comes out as 7.0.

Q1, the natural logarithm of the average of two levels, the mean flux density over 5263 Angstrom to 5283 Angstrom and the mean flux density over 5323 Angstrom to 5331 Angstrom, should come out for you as 1.03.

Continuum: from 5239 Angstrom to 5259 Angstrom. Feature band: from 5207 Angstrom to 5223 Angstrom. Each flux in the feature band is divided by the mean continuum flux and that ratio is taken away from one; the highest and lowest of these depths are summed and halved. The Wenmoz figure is 0.11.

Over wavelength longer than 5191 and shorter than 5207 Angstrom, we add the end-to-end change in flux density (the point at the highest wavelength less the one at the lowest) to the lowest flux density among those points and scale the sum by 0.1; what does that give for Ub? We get 0.245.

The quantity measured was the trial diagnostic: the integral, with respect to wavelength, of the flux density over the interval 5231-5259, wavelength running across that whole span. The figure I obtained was 82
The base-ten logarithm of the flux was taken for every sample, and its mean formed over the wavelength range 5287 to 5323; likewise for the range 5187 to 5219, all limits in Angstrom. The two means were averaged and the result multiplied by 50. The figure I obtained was 22.3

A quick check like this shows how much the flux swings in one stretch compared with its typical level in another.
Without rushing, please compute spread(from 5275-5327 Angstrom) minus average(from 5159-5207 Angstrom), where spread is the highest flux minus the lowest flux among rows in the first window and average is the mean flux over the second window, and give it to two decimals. -1.84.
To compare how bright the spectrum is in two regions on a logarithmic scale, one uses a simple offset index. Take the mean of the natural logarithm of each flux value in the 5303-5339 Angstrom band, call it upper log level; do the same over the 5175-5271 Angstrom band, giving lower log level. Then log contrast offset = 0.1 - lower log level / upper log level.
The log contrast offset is -0.77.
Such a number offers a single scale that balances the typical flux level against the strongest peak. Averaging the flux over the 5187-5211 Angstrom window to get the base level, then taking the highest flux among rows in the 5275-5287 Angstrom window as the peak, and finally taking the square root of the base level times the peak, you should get 2.83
